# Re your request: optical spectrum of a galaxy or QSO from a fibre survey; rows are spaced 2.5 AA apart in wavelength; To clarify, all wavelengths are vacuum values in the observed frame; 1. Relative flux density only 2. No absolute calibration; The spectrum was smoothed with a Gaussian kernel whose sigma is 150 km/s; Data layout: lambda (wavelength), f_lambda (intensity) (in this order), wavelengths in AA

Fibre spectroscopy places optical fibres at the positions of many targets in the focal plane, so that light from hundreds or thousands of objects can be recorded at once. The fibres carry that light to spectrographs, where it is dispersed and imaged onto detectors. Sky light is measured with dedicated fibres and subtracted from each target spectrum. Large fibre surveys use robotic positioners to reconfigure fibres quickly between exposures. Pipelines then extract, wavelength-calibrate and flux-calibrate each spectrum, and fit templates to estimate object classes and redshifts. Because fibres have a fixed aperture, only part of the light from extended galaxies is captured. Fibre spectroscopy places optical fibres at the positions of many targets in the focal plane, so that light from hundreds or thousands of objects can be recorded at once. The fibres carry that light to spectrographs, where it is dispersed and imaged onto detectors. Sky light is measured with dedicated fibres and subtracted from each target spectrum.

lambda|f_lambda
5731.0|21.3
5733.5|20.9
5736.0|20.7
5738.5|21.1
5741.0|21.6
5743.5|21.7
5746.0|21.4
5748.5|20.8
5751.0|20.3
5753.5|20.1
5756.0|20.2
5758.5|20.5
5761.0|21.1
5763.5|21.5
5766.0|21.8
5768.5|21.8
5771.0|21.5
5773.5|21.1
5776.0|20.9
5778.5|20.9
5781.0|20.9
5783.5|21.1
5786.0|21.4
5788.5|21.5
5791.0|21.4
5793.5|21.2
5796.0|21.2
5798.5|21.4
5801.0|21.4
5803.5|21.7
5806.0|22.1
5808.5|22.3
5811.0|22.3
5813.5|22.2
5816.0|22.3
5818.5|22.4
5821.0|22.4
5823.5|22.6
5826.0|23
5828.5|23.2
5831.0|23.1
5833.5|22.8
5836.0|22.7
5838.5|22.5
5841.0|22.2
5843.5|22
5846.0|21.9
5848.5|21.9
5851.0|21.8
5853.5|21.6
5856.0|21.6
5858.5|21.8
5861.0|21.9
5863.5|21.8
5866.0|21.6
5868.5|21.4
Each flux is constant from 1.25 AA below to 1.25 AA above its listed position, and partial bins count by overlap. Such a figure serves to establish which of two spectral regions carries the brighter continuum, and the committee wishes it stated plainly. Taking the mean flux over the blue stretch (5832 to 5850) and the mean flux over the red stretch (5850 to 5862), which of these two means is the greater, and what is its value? 22.3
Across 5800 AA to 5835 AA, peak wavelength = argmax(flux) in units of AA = 5828.5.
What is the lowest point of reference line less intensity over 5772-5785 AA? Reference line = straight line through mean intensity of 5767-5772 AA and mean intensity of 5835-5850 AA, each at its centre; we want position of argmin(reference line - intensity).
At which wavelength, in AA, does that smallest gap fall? 5773.5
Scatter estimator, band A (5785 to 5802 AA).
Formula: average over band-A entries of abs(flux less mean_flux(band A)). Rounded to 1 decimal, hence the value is 0.1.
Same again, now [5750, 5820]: 0.5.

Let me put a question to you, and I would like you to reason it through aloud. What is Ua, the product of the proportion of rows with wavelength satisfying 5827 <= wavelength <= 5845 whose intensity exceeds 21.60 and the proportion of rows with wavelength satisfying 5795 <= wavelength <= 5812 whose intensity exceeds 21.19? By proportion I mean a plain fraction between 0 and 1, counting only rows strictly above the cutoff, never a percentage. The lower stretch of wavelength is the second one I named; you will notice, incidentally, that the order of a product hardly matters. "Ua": 1.00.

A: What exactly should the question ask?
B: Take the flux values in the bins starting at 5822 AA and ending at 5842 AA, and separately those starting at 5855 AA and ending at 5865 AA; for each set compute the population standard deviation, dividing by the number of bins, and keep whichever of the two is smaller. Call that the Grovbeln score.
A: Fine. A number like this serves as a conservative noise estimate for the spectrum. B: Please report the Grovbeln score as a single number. 0.109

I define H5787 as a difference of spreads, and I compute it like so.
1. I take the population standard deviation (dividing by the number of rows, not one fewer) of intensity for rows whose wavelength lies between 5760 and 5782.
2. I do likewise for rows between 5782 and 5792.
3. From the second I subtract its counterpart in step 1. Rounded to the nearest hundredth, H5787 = -0.21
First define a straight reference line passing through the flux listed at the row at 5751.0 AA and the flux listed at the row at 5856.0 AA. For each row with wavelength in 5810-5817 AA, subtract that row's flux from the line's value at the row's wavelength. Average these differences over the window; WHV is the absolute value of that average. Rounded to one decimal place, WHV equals 1.2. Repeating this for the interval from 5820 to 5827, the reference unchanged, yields 1.5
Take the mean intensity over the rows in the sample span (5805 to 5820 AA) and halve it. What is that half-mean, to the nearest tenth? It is 11.1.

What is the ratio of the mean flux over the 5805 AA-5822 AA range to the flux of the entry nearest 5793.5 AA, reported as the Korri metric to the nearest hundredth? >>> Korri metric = 1.05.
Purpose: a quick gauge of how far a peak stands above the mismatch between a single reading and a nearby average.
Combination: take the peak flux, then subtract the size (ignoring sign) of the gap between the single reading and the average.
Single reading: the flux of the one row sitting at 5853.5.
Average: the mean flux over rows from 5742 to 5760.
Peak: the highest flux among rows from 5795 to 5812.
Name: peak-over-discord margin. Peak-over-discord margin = 21.4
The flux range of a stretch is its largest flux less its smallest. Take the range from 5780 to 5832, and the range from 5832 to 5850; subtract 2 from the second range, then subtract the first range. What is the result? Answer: -3.4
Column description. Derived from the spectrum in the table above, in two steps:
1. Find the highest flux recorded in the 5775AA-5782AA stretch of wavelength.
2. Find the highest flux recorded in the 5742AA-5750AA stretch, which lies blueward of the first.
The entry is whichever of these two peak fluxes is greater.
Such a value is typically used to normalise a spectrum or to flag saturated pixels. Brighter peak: 21.7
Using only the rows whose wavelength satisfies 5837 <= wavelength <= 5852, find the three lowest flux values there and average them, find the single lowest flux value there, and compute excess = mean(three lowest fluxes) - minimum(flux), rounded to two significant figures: 0.067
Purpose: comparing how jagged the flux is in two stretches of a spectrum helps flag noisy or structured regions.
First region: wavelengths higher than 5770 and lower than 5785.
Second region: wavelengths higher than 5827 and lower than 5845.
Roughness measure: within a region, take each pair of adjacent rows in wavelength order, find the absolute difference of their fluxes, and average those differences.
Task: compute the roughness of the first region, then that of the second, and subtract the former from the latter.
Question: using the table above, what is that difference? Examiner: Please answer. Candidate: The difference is 0.040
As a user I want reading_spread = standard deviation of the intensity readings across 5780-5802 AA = 0.2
